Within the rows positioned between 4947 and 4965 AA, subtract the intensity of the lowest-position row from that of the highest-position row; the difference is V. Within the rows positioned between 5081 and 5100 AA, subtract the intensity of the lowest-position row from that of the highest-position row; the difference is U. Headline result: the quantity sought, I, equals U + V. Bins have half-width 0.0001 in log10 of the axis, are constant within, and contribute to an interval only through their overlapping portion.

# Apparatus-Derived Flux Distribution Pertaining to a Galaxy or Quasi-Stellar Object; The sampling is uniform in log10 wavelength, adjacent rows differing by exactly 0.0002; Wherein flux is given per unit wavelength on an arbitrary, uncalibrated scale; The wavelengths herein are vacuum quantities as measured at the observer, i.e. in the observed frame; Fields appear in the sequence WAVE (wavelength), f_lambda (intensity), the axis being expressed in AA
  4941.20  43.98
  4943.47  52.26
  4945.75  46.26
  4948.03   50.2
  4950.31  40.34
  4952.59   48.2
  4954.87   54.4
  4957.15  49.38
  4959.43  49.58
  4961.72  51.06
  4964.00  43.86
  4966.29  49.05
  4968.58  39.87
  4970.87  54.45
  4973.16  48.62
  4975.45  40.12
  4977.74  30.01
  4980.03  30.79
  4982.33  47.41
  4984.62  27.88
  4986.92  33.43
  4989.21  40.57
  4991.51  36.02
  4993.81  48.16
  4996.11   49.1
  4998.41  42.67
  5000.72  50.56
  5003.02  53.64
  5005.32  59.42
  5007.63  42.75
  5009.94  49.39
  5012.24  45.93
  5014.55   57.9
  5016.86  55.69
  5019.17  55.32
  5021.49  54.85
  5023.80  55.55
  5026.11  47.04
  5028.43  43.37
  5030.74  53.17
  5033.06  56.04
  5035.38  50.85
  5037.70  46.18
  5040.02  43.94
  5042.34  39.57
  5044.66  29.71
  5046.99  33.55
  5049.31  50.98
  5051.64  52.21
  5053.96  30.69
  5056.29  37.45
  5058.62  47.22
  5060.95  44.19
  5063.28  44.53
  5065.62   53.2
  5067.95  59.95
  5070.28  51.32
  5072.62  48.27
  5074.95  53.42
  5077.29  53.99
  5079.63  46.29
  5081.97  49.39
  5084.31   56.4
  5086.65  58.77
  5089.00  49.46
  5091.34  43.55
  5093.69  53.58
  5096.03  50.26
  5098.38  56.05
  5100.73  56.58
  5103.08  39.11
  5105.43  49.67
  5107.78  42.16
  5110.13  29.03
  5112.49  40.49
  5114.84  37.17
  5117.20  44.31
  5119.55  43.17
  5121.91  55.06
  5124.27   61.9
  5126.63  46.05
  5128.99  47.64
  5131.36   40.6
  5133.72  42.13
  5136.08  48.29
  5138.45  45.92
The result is 0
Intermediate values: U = 7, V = -6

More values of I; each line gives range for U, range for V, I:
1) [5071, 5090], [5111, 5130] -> 8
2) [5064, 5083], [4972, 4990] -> -12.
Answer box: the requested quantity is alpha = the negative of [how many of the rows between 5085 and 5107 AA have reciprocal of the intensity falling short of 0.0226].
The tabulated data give -7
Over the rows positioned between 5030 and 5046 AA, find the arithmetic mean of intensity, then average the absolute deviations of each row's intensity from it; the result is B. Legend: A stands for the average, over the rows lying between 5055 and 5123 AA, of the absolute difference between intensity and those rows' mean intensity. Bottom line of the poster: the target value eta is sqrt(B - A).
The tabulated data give 0.91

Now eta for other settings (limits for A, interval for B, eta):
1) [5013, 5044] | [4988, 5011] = 0.47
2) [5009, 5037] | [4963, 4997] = 1.70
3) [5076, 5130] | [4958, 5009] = 0.84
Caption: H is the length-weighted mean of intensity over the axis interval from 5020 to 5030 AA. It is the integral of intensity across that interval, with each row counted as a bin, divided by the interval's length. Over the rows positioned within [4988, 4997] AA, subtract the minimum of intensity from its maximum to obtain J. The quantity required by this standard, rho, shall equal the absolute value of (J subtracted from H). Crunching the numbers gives 37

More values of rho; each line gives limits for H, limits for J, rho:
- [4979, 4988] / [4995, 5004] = 24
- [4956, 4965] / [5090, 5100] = 36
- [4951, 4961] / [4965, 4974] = 35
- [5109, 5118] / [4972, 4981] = 19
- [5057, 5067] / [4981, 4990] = 28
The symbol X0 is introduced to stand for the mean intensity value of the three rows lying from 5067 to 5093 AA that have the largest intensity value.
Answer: 58.4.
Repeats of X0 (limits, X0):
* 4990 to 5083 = 59.1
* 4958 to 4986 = 51.7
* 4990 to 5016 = 57.0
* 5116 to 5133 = 54.9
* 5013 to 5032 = 56.4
